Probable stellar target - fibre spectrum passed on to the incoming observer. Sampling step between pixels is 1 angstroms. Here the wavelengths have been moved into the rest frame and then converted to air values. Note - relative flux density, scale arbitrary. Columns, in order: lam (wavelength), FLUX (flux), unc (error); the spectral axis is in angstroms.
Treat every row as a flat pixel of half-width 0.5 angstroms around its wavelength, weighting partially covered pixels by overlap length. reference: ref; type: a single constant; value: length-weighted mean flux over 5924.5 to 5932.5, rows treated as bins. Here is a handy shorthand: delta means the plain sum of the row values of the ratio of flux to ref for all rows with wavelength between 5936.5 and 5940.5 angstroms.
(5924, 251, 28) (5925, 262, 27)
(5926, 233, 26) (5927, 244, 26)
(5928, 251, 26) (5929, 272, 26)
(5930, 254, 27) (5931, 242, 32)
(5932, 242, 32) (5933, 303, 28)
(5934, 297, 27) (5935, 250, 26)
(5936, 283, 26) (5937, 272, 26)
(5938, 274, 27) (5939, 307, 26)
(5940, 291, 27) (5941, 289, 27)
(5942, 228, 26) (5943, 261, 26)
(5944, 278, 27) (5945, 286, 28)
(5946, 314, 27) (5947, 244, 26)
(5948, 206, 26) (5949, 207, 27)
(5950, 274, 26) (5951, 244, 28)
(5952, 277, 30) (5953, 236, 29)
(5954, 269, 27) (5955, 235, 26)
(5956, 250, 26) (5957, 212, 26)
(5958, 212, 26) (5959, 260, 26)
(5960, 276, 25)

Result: 4.58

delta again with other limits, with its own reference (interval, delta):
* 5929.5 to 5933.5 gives 4.16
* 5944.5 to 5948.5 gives 4.20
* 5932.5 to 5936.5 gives 4.53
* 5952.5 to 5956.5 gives 3.96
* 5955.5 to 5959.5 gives 3.74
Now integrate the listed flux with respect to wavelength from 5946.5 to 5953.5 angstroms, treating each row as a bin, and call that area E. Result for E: 1688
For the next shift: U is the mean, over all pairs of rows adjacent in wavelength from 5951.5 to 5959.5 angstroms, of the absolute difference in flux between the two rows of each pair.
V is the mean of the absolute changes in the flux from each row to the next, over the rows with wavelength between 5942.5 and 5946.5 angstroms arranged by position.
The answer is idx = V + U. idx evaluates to 48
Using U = 30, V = 18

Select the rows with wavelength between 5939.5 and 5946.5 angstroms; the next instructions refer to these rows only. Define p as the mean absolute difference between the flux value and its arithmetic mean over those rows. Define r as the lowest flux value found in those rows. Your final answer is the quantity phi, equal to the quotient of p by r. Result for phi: 0.084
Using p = 19.3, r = 228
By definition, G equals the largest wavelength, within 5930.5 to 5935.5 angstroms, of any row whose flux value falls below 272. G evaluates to 5935 angstroms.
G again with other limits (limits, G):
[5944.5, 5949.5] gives 5949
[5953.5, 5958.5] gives 5958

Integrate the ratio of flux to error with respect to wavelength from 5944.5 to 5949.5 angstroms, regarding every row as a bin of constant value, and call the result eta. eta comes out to 47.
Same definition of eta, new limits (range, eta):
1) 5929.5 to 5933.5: 35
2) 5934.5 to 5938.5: 41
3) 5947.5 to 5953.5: 52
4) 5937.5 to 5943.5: 62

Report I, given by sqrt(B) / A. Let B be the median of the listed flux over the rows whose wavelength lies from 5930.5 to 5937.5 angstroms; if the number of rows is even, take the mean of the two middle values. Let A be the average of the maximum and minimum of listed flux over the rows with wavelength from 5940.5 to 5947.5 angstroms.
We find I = 0.0609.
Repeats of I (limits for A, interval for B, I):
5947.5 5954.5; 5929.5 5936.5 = 0.0660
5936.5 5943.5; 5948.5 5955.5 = 0.0584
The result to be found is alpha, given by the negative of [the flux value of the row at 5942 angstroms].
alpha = -228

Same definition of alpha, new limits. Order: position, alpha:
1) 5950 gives -274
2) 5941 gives -289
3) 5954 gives -269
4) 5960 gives -276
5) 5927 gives -244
